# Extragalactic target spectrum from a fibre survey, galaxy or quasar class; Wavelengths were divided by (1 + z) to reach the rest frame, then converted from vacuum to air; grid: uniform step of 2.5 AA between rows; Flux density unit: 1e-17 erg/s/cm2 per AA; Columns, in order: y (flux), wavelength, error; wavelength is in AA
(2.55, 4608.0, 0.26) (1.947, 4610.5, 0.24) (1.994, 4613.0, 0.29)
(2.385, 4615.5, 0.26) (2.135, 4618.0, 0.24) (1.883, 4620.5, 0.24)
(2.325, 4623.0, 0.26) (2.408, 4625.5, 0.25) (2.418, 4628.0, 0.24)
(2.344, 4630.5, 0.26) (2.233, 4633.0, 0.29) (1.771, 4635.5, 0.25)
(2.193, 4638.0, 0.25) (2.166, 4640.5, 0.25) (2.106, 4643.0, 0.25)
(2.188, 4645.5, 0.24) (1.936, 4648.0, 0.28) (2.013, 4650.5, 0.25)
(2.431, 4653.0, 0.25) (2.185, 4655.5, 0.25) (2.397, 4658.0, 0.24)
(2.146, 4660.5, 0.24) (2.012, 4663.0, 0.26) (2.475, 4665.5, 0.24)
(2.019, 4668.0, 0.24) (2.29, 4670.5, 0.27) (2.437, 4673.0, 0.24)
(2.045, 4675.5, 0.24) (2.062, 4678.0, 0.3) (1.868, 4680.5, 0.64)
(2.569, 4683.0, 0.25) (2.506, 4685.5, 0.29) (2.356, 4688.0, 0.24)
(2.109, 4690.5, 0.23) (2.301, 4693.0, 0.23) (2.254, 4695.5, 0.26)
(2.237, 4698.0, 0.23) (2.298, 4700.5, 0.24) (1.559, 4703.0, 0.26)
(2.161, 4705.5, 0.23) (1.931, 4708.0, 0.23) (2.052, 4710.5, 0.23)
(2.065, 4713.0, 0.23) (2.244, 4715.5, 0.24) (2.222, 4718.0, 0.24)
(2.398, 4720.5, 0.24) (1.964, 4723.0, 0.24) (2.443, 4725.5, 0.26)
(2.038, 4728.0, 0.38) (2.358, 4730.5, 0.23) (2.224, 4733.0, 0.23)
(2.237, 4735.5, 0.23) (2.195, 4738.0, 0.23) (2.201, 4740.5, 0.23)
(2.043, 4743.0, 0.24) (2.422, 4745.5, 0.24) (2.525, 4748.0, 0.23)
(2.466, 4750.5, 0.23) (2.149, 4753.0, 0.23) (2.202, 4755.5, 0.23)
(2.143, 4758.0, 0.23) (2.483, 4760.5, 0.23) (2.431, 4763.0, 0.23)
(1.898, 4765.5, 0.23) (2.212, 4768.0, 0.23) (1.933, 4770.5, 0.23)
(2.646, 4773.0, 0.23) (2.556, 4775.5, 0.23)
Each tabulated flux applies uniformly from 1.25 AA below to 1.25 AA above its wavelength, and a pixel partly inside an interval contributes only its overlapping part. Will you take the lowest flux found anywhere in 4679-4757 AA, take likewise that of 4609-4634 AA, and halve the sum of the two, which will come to 1.72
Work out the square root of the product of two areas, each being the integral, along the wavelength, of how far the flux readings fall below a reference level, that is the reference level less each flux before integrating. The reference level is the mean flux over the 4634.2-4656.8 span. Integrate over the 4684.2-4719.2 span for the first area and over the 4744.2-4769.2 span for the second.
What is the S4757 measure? 2.9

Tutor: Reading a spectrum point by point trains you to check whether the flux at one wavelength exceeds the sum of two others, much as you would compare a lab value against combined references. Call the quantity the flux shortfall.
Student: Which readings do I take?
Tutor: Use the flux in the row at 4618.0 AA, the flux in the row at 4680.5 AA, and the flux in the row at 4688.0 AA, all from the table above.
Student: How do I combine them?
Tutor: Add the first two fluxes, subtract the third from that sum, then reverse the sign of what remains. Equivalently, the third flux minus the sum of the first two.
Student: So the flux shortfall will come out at -1.65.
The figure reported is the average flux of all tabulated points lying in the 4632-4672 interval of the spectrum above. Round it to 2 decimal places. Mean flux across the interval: 2.16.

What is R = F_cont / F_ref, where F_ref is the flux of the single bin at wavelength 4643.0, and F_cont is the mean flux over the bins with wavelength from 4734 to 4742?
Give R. 1.05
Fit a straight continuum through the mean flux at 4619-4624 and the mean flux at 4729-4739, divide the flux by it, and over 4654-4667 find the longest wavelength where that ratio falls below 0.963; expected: 4663.0 AA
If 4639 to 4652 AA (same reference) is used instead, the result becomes 4650.5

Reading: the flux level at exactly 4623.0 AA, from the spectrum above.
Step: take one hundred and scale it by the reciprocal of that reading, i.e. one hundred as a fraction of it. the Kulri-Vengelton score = 43.0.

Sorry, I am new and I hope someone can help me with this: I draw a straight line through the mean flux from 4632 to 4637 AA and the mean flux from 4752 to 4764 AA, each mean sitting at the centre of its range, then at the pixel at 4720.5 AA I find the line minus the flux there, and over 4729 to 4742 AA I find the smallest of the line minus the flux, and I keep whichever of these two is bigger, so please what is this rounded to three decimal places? -0.139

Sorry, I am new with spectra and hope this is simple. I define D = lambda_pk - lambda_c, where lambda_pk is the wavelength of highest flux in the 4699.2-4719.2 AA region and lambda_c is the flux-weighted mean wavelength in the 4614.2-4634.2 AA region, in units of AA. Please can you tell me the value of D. 76.1 AA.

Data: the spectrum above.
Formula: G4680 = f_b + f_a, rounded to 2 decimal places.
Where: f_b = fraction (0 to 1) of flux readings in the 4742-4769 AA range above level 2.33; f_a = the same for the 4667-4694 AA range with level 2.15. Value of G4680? 1.00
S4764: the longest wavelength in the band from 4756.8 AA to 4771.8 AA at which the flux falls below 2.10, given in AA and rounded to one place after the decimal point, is 4770.5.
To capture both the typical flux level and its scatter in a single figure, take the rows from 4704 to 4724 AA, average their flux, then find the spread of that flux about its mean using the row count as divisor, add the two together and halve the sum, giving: 1.14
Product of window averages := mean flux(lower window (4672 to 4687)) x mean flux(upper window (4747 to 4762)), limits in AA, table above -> 5.23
